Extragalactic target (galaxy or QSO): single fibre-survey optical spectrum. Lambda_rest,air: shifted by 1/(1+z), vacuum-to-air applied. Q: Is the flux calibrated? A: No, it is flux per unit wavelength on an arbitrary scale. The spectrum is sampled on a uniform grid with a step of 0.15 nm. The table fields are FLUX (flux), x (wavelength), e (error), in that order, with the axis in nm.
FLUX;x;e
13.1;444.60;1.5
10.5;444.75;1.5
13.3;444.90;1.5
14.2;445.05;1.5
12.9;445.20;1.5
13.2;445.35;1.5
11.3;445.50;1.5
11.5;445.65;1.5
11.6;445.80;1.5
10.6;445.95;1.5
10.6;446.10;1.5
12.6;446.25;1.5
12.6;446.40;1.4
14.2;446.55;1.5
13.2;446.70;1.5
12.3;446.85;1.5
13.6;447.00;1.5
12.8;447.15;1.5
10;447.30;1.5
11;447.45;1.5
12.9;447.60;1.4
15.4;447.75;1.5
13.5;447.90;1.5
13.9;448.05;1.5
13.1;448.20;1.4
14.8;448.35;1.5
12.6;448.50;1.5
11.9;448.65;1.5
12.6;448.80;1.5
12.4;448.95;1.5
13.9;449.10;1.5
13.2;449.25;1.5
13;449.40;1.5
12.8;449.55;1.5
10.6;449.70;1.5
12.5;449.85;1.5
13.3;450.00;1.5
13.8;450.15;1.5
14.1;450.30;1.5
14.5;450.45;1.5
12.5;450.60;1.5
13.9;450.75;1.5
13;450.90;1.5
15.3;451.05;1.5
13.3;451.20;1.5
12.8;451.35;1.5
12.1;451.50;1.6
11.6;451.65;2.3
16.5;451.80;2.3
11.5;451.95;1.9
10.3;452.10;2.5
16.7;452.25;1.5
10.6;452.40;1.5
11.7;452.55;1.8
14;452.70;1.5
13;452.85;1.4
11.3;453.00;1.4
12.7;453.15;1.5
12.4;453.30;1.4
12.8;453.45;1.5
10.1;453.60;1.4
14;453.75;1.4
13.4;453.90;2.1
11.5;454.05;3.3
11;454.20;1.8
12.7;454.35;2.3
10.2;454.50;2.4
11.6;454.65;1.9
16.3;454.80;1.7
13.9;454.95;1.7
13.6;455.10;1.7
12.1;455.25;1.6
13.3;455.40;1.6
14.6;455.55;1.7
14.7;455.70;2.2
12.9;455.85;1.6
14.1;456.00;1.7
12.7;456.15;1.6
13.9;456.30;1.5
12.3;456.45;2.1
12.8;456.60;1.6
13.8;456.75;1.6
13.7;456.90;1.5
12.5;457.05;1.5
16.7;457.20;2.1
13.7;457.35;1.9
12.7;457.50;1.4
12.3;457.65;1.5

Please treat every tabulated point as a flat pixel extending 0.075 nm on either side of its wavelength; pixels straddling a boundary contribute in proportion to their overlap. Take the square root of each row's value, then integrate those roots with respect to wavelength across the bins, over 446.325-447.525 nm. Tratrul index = 4.2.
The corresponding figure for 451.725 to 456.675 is 17.7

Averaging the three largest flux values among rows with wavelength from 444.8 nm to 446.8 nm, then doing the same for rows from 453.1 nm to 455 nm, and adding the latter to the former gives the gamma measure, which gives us 28.6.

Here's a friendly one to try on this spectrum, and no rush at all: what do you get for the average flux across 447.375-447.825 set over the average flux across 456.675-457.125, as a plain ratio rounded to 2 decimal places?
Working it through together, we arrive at 0.98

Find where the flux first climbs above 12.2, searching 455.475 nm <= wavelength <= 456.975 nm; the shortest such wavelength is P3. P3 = 455.55 nm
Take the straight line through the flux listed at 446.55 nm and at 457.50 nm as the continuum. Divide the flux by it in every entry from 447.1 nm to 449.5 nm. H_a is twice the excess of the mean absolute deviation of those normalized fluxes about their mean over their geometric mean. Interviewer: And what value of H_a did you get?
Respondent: -1.71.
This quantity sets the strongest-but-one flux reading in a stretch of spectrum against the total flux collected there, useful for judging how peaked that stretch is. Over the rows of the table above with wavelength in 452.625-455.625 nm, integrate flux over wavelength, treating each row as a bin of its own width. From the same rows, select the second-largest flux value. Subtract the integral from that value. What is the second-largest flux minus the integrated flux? -23.6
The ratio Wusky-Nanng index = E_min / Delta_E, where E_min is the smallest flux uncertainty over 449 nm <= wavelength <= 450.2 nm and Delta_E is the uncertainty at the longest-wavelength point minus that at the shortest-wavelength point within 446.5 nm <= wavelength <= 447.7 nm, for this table -15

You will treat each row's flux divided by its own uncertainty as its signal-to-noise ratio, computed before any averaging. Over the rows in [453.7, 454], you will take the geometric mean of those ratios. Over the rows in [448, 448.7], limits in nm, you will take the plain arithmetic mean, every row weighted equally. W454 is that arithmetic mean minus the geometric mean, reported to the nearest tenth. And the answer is 1.0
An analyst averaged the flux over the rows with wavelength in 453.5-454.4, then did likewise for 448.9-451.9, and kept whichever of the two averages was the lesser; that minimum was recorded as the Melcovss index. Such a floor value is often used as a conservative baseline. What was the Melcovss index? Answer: 12.12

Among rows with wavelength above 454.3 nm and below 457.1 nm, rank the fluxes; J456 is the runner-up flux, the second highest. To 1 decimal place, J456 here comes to 14.7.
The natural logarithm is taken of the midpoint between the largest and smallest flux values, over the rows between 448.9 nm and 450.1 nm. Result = 2.51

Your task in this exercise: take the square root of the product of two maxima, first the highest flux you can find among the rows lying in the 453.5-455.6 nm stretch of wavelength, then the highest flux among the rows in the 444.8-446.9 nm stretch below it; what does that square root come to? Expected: 15.2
